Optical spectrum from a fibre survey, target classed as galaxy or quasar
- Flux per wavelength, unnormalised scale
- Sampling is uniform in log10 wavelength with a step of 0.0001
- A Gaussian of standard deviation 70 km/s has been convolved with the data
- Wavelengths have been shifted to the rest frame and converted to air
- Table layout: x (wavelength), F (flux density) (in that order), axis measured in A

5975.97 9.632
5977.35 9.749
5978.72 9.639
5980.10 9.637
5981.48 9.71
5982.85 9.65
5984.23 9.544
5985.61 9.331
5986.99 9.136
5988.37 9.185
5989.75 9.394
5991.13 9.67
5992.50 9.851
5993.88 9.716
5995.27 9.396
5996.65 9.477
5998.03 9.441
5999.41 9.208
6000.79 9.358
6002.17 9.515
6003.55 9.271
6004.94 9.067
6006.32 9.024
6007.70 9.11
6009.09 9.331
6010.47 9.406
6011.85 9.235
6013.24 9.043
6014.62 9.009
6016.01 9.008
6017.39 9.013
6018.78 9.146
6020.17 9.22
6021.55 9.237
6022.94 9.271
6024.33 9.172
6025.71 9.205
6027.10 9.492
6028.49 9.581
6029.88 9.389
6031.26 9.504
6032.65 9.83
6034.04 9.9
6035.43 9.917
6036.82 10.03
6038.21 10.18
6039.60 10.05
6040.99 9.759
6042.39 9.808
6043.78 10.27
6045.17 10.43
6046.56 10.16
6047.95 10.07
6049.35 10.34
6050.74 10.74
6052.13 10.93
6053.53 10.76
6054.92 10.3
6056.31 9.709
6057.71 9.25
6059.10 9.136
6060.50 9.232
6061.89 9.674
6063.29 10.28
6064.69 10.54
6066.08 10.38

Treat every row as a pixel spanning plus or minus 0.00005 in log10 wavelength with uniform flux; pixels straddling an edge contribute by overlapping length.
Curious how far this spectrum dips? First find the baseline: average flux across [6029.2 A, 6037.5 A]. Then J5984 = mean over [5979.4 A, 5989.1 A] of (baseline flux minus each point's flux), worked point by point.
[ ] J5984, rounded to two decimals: 0.31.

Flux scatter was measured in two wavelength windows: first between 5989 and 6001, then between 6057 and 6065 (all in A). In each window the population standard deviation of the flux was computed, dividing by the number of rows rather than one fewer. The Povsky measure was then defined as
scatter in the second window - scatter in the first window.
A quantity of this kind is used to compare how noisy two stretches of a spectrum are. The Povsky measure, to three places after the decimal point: 0.353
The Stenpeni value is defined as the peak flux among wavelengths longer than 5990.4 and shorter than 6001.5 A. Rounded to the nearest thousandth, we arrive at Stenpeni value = 9.851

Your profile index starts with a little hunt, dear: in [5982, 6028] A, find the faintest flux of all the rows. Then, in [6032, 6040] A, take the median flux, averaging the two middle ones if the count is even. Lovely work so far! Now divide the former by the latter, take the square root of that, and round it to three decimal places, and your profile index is 0.950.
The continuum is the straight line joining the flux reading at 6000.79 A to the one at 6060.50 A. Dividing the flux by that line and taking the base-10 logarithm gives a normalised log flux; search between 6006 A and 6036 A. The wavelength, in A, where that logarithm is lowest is 6006.32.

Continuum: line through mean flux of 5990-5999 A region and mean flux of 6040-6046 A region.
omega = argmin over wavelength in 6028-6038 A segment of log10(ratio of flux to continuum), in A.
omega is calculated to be 6029.88 A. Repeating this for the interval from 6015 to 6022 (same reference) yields 6017.39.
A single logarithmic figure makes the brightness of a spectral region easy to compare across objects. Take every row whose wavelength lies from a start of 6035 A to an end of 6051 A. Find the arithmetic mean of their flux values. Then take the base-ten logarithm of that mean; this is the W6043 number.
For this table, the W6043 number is 1.006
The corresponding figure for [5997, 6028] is 0.965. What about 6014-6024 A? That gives 0.960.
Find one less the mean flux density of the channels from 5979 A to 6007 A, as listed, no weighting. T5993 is -8.43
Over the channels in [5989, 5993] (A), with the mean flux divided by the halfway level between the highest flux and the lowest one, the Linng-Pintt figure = 1.00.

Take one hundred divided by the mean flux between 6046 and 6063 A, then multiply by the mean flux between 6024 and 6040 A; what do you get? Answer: 97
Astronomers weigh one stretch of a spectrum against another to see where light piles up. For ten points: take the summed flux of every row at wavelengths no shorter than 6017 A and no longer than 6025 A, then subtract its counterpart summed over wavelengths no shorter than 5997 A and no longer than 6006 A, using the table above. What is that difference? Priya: -1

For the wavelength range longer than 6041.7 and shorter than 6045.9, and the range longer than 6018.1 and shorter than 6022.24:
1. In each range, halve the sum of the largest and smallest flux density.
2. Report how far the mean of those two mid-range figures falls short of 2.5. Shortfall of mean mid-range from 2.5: -7.2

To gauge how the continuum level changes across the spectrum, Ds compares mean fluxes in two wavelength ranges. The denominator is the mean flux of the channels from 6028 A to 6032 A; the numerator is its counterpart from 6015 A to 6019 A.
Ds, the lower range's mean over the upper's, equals 0.95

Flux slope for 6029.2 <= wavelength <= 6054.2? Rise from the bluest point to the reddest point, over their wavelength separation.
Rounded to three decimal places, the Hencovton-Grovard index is 0.058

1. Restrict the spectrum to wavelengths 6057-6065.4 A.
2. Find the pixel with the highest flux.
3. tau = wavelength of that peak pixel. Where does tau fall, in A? 6064.69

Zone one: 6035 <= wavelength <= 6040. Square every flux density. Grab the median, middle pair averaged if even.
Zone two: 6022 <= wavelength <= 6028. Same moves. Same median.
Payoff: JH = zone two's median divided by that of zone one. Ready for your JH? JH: 0.85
